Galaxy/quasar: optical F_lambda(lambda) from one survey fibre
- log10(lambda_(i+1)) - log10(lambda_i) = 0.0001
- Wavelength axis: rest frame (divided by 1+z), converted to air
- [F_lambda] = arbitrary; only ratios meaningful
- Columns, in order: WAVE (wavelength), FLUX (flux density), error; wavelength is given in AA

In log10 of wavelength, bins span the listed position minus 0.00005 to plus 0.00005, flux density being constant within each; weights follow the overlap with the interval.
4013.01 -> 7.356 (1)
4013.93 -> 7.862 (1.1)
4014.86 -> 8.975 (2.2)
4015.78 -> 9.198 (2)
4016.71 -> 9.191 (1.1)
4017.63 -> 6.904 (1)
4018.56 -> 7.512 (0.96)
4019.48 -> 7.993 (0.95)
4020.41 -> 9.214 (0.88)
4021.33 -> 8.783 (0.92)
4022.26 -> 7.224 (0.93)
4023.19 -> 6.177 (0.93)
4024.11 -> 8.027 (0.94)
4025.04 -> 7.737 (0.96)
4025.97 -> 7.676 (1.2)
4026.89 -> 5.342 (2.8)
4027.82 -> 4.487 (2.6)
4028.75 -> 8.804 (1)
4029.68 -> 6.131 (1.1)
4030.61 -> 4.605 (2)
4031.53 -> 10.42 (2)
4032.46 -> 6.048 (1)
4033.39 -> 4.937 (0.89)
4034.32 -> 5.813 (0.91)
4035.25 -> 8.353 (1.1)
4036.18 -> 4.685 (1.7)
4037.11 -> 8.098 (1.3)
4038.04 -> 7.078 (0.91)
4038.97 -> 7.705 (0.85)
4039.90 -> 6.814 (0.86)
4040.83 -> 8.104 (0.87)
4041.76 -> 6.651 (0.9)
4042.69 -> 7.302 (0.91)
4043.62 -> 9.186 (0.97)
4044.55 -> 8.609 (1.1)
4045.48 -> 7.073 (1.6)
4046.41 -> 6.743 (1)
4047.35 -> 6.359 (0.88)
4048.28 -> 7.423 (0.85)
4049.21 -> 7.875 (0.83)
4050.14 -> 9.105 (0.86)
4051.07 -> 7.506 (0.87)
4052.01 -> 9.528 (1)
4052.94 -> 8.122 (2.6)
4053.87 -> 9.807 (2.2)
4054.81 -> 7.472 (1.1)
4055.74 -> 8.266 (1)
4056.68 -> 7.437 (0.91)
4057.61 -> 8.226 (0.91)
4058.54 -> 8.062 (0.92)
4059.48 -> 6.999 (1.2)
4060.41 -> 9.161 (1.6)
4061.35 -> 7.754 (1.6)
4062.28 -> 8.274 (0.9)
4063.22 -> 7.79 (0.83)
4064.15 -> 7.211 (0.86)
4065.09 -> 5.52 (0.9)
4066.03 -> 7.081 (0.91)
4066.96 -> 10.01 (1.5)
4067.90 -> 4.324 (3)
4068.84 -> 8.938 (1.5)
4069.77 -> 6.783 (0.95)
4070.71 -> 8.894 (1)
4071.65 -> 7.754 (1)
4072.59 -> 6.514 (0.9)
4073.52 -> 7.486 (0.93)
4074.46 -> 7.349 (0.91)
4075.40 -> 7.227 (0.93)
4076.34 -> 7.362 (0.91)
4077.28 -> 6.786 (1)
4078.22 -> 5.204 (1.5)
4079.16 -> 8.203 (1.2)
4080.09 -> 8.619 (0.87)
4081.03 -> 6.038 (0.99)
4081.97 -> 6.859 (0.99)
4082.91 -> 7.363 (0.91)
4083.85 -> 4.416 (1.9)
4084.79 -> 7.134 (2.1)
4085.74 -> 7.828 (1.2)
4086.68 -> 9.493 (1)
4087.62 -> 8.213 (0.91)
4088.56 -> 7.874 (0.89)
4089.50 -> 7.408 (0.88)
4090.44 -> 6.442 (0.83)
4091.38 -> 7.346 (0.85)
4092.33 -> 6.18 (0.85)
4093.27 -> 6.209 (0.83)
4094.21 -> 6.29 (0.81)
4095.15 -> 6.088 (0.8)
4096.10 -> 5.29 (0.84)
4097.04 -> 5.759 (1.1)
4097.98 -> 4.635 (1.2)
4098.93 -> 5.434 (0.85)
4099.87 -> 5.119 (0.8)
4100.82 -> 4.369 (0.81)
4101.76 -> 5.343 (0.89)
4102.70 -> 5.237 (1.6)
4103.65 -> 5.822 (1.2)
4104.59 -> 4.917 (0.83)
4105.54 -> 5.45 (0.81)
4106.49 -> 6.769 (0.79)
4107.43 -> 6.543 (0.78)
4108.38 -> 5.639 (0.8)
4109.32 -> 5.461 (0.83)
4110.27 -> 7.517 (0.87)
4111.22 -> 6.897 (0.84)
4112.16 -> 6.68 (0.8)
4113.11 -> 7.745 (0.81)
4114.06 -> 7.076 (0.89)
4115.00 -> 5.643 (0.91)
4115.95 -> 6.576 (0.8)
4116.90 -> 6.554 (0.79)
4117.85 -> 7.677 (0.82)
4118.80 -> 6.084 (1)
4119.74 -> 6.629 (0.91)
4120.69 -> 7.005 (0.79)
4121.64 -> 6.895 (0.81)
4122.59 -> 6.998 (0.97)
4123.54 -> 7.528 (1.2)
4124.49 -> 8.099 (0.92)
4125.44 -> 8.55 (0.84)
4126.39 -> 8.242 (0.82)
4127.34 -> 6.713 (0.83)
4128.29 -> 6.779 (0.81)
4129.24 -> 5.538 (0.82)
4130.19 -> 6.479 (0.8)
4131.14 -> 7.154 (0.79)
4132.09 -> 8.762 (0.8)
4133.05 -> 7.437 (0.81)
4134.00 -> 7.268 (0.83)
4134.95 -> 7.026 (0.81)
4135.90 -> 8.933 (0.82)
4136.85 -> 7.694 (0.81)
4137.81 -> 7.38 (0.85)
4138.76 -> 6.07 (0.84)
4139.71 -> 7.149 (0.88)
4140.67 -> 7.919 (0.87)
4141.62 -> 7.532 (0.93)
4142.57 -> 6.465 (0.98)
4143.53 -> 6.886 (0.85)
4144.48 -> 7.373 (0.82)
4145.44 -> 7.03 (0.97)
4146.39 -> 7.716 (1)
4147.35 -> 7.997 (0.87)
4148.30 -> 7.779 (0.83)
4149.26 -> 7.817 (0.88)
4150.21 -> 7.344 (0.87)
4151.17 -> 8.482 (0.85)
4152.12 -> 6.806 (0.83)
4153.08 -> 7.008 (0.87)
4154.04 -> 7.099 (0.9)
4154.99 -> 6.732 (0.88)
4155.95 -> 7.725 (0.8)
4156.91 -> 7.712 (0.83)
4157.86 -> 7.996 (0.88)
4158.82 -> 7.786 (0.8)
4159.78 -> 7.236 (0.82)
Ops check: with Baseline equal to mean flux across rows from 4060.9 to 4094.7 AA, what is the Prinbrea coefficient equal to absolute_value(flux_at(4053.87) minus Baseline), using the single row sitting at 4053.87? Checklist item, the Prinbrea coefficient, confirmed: 2.6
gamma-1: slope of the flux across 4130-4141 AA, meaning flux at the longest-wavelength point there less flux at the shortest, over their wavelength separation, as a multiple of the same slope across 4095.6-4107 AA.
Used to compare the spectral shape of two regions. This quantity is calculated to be 1.0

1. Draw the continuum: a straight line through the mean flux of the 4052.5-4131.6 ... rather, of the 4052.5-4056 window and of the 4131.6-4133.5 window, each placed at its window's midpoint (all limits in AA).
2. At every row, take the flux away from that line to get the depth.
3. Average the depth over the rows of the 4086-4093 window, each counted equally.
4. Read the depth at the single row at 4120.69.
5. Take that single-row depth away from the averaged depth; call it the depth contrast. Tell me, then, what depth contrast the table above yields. -0.4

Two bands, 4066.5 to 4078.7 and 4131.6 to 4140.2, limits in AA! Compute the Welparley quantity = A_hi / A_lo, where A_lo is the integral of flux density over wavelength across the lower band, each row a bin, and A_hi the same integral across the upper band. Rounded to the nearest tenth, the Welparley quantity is 0.7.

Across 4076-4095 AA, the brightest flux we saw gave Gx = 9.493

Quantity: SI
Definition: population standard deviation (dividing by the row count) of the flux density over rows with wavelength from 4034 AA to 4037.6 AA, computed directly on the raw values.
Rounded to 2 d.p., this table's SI 1.54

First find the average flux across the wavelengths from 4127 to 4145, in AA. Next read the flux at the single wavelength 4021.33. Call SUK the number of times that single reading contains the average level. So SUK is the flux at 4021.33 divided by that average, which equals 1.22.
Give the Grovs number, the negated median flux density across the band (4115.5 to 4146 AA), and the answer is -7.09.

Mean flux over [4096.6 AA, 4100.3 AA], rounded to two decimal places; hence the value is 5.24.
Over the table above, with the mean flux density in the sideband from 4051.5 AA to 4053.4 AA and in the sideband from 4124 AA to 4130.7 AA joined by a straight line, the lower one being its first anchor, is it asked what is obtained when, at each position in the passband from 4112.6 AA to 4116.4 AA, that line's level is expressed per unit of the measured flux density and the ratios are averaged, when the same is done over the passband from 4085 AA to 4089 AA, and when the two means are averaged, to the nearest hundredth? 1.05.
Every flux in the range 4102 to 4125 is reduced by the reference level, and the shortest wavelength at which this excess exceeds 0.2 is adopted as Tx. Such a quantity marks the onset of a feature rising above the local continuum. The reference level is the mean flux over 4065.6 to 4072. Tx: 4124.49 AA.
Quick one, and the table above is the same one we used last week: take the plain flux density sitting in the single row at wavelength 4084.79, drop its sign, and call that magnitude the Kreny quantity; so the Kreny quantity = 7.1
